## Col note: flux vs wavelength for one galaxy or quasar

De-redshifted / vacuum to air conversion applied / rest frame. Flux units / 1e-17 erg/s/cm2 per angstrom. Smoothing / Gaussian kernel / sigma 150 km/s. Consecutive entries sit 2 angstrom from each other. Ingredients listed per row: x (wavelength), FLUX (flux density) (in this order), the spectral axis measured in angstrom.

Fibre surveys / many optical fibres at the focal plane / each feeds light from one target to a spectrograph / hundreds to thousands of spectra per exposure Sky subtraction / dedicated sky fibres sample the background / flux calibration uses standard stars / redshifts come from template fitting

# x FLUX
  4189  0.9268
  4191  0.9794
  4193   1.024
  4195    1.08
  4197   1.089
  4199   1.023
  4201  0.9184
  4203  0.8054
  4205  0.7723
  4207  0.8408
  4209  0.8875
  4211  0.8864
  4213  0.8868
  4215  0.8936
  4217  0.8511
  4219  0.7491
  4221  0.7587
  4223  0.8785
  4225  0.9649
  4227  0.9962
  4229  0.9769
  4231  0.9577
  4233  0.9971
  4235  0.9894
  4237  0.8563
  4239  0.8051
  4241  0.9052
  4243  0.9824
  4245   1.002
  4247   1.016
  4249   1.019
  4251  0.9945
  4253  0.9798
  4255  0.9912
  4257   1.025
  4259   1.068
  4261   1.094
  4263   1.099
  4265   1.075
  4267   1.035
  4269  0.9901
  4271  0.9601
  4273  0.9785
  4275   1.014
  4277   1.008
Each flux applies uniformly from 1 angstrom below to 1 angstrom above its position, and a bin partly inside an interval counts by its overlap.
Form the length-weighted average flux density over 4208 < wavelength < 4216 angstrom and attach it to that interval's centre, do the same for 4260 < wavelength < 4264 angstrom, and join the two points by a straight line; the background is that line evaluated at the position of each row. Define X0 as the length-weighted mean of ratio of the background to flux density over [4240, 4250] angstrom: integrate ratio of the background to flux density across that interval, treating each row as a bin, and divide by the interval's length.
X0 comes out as 1.04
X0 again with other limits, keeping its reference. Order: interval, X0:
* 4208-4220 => 1.05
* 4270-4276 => 1.16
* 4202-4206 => 1.08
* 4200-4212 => 1.02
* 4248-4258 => 1.06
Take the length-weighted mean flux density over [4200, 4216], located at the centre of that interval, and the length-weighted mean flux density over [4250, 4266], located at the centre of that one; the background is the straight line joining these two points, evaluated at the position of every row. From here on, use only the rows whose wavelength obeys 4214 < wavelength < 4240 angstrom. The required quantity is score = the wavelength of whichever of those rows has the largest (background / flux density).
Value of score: 4239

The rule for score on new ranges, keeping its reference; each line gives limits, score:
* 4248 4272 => 4271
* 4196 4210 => 4205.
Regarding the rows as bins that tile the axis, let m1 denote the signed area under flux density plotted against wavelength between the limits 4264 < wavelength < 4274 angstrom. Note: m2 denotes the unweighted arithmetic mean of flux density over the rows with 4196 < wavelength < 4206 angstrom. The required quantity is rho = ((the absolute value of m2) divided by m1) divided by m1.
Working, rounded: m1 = 10.1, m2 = 0.92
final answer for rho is 0.0091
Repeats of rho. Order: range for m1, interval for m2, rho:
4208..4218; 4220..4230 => 0.0118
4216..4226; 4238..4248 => 0.0133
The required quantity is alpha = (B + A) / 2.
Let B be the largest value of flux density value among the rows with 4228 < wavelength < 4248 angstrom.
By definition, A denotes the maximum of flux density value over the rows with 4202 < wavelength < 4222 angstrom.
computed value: 0.95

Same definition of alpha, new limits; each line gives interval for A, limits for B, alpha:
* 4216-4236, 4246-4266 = 1.05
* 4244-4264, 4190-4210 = 1.09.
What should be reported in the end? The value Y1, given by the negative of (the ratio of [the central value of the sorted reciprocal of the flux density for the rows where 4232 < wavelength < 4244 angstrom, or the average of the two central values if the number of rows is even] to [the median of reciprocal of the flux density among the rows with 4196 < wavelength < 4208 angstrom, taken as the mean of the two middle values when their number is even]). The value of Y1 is -0.93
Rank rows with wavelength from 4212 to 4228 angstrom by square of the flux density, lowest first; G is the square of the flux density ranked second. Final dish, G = 0.58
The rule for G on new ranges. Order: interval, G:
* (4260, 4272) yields 0.98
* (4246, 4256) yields 0.98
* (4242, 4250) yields 1.00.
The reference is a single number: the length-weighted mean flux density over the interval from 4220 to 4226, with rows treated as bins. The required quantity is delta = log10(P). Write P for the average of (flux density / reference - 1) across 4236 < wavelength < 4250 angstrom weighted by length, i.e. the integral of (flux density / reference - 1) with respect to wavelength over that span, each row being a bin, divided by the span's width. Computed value -1.07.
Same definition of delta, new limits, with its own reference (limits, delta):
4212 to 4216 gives -1.58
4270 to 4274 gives -0.93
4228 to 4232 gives -0.94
